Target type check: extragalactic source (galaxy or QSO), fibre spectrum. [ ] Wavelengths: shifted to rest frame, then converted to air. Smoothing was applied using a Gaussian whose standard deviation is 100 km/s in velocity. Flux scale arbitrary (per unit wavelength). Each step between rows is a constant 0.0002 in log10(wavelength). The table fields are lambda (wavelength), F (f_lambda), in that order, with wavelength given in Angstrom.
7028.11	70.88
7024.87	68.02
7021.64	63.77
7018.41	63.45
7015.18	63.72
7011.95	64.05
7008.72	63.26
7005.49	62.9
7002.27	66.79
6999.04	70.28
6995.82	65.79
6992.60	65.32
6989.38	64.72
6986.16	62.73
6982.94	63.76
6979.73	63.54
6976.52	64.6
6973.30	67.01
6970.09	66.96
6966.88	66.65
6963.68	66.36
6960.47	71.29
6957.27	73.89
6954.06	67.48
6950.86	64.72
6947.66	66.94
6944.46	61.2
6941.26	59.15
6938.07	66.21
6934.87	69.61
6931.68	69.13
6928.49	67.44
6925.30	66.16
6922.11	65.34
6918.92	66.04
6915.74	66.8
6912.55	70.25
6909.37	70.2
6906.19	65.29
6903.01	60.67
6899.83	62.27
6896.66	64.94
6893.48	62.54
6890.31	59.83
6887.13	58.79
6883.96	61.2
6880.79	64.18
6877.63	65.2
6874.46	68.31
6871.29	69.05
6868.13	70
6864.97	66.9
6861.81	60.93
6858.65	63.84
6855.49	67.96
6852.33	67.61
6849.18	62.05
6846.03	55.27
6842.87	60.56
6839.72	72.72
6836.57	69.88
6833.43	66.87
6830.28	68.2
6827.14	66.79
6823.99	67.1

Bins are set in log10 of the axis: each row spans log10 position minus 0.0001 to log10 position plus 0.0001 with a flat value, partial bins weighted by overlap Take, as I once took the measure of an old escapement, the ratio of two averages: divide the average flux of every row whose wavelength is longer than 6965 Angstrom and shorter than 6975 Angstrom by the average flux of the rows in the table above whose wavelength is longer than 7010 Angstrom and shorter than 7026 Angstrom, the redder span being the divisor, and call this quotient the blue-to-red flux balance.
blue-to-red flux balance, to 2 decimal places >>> 1.04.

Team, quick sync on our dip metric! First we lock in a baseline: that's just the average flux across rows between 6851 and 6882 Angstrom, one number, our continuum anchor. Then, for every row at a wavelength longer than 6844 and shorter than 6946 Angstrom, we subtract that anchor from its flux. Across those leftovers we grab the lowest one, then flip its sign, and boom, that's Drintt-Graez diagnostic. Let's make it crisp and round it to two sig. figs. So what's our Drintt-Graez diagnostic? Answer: 11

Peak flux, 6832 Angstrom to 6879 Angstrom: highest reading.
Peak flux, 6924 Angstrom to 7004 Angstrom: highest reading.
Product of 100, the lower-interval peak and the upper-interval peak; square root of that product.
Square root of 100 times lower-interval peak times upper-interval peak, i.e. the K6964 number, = 733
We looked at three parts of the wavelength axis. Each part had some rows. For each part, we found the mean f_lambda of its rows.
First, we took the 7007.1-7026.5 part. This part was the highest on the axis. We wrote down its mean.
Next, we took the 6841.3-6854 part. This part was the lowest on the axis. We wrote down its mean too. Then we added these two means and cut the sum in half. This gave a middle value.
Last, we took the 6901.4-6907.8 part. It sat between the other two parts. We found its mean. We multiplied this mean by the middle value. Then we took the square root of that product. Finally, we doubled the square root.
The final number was 126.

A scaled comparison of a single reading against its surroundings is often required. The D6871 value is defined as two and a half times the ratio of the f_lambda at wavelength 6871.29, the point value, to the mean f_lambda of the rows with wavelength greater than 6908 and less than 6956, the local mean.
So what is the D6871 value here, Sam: 2.60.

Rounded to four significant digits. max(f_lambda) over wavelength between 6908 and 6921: 70.25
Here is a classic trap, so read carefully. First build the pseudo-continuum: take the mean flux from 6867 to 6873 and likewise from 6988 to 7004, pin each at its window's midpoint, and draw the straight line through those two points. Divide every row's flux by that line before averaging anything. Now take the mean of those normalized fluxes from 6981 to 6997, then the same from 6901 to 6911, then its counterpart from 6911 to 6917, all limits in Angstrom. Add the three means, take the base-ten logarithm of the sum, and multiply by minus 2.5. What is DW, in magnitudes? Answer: -1.16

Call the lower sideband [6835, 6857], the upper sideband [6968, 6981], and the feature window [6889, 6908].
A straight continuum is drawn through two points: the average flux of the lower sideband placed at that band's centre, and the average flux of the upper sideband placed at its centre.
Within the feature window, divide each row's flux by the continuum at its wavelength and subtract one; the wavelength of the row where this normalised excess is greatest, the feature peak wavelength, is 6906.19 Angstrom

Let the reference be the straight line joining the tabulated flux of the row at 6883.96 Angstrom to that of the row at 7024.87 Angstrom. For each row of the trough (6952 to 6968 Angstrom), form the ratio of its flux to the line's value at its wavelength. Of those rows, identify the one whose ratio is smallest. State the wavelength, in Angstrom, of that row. 6963.68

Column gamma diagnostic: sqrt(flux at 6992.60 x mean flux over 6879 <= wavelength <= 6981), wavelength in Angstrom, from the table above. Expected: 65.4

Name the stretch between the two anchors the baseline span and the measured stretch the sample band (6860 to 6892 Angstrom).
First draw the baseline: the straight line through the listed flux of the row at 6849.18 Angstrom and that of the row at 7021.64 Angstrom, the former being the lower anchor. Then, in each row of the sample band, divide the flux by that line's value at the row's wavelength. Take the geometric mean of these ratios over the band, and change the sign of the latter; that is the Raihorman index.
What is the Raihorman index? -1.032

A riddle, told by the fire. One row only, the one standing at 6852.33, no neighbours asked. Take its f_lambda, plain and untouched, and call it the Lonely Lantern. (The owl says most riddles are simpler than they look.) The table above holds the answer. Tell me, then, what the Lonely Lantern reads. 67.61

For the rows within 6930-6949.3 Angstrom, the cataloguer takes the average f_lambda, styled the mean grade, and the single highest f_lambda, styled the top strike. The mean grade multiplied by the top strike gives 4551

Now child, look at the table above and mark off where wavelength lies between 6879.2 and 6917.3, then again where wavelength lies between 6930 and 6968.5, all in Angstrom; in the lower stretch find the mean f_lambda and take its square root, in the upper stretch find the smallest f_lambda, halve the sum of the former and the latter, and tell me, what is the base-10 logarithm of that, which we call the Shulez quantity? 1.526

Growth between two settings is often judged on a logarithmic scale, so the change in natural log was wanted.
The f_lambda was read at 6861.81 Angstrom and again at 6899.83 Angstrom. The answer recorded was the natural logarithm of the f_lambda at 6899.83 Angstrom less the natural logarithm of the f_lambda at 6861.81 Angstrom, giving 0.022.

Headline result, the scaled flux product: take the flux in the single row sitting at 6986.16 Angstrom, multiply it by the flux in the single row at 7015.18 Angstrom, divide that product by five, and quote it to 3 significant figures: 799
